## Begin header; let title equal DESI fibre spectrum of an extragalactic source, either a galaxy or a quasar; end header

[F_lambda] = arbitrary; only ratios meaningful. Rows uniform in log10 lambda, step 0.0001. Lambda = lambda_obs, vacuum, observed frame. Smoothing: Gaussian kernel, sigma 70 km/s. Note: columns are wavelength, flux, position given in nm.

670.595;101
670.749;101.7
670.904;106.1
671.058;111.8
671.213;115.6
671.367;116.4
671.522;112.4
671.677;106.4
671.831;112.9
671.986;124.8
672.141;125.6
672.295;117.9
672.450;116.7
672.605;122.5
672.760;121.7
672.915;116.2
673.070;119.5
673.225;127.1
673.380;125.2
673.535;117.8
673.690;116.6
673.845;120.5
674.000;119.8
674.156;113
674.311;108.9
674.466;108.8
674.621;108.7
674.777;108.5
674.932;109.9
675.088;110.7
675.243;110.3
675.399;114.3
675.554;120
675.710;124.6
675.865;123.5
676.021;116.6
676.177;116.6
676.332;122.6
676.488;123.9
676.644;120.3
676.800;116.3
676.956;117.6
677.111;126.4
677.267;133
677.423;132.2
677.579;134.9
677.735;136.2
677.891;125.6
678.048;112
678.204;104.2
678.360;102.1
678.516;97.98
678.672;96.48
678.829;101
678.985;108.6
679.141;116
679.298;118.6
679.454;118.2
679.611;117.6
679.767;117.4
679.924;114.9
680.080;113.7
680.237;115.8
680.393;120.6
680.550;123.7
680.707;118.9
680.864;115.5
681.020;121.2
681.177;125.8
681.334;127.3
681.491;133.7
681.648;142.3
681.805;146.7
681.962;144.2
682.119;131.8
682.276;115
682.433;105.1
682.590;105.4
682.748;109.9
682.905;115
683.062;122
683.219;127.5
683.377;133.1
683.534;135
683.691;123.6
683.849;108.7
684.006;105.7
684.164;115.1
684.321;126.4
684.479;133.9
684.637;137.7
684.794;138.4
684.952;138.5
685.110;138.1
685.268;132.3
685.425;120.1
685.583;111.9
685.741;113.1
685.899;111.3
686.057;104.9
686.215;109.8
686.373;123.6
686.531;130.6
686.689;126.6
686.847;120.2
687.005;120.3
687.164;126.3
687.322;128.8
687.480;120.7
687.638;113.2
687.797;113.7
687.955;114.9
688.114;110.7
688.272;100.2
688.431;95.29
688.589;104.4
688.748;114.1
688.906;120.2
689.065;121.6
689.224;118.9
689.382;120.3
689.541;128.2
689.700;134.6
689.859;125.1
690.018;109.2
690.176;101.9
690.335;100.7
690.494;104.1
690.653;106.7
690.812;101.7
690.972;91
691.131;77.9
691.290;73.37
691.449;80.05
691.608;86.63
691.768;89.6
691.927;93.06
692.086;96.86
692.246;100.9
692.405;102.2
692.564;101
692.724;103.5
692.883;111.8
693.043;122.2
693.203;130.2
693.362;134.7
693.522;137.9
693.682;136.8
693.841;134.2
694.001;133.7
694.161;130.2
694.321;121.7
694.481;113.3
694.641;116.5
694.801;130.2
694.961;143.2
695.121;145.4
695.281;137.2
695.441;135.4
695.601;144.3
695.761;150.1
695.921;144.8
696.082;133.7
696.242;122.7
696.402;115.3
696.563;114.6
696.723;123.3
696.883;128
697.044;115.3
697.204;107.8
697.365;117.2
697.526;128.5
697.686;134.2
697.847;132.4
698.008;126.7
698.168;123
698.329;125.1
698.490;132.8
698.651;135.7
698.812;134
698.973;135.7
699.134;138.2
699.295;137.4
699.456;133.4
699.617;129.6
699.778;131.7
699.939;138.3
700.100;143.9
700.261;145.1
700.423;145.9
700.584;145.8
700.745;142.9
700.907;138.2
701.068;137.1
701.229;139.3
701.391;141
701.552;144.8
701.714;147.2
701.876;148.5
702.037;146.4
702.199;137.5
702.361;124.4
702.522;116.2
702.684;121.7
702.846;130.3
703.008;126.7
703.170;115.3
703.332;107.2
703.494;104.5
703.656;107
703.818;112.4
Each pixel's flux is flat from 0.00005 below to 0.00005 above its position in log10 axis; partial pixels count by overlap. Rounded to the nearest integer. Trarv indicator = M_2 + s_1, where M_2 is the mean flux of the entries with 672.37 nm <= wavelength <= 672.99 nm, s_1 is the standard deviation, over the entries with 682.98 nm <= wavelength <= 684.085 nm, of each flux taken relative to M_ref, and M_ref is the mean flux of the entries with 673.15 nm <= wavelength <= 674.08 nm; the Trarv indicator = 130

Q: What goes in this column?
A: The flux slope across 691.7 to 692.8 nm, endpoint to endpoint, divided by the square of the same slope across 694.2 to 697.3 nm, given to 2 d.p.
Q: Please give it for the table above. 0.63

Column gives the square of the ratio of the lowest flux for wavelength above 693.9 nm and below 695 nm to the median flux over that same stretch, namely 0.76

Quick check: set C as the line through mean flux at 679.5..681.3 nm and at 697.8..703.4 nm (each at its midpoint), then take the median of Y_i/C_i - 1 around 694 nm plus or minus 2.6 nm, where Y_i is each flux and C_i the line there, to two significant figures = -0.049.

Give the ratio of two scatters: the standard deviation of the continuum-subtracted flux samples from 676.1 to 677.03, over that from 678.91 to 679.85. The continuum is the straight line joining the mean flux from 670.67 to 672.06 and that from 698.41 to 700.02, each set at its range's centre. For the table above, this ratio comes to 0.91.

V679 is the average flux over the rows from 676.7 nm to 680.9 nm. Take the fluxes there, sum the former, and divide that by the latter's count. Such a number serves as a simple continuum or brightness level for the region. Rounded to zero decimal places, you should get 117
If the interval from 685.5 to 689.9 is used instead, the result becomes 117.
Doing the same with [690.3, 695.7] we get 114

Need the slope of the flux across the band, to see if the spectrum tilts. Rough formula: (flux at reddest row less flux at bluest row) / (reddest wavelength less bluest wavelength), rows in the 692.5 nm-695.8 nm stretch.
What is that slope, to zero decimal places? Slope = 15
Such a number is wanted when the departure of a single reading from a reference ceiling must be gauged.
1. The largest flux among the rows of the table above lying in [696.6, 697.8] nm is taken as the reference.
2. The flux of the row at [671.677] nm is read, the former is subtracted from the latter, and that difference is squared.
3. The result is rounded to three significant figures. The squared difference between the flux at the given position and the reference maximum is 773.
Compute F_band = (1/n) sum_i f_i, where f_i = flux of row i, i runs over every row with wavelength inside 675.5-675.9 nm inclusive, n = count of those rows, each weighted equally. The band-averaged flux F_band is 123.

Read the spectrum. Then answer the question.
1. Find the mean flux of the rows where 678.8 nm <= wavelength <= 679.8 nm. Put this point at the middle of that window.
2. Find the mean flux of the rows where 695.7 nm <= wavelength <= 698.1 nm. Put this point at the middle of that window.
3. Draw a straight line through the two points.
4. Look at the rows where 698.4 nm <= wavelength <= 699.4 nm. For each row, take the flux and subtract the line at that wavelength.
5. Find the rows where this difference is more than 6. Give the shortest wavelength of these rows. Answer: 698.651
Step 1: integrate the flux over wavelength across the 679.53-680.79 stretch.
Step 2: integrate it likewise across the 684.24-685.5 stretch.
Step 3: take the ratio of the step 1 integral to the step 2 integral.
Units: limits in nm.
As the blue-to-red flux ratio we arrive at 0.88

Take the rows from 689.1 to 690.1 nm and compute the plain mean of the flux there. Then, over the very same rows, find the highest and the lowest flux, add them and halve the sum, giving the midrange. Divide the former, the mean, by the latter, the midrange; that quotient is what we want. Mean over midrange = 1.01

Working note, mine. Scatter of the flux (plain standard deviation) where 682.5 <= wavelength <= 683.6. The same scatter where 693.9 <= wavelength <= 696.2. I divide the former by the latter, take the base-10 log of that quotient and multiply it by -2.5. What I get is 0.0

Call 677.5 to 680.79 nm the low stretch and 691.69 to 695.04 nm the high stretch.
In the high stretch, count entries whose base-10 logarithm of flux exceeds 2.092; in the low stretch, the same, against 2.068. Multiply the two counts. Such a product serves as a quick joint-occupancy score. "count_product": 90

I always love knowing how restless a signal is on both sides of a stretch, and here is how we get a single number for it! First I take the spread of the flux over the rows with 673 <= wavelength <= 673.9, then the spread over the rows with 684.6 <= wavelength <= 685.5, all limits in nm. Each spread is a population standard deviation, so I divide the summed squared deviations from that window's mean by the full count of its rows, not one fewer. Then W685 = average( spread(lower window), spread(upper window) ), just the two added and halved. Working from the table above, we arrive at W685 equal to 5.2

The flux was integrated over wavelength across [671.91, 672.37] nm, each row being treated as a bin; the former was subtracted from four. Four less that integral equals -53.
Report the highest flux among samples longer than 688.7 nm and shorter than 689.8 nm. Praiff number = 134.6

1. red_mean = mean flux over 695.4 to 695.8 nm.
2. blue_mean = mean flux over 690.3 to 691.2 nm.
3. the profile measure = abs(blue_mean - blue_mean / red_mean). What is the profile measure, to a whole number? 96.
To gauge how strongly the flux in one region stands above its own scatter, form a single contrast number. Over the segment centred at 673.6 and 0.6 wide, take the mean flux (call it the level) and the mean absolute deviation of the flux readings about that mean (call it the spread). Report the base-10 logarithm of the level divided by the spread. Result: 1.63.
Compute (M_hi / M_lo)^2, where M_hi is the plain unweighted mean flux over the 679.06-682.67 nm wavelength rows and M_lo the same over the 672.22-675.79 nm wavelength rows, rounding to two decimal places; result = 1.10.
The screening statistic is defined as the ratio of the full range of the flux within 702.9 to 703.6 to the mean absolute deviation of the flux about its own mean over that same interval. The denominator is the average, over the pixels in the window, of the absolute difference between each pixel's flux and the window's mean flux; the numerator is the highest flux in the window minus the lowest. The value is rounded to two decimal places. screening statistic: 2.93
